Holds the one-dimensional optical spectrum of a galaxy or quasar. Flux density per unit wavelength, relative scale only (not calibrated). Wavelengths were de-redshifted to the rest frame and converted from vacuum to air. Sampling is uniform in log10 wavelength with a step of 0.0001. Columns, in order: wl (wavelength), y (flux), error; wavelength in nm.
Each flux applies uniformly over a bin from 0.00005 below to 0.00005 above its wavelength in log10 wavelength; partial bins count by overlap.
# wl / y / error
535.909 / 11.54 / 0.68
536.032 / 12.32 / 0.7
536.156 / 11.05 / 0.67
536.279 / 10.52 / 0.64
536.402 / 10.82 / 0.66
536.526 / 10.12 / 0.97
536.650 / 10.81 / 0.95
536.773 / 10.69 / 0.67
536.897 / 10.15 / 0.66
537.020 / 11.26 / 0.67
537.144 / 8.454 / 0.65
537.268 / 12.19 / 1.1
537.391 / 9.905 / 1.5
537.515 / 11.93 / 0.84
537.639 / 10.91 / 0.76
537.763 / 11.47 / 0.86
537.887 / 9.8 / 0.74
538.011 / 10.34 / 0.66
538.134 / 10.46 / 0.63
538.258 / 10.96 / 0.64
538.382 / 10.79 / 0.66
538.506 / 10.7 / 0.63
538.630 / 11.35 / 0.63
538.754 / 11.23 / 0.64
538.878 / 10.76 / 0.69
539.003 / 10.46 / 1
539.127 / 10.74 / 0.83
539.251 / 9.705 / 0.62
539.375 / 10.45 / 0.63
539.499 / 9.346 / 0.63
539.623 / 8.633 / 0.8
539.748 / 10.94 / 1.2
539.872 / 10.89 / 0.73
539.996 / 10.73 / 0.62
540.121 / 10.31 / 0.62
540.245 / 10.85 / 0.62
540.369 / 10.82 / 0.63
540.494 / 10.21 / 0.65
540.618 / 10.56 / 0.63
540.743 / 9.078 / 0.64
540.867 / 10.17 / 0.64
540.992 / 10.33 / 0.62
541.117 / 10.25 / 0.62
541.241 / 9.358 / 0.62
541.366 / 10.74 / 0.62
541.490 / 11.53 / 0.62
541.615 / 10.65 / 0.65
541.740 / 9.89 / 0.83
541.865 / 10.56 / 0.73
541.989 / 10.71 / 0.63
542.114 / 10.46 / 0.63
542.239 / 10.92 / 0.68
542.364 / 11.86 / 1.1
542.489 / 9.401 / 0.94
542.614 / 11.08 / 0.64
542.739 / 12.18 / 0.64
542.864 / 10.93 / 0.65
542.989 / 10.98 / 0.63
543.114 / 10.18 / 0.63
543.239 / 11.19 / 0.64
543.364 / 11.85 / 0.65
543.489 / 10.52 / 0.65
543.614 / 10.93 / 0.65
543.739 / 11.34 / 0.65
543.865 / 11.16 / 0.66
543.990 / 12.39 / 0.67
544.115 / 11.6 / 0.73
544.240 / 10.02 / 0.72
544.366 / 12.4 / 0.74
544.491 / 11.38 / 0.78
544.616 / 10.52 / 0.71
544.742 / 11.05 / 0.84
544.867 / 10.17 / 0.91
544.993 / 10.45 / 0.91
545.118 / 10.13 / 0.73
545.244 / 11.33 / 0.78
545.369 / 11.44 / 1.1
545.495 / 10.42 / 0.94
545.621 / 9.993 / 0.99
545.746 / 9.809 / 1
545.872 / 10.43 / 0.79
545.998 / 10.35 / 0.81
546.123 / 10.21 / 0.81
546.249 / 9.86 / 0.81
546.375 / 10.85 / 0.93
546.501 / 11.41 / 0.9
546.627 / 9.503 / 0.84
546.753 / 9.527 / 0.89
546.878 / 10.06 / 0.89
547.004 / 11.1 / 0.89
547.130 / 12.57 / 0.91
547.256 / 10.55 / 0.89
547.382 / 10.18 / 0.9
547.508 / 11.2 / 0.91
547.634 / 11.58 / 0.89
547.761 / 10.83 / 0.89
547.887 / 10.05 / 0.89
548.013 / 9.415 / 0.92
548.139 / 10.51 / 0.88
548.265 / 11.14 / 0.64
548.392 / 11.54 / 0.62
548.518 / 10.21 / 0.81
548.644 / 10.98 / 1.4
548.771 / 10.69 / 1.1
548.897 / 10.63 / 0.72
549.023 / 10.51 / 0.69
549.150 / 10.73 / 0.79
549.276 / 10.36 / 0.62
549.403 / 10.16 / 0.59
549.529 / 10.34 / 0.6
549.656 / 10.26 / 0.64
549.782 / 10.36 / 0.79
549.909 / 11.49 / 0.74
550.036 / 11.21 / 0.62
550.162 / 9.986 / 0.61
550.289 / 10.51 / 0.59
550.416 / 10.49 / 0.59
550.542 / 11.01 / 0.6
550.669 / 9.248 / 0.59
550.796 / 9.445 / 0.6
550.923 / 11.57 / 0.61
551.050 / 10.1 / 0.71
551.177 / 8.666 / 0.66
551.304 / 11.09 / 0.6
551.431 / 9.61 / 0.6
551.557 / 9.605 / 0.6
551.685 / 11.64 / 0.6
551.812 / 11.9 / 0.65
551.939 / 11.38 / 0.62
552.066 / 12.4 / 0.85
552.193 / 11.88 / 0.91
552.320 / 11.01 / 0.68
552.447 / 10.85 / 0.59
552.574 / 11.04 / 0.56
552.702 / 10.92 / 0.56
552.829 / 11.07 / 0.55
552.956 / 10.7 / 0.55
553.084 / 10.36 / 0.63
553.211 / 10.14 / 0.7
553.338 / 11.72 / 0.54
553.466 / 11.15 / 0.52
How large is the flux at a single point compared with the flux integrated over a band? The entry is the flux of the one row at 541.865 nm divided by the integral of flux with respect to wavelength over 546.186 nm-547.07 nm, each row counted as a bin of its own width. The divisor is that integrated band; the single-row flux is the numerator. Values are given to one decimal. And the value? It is 1.2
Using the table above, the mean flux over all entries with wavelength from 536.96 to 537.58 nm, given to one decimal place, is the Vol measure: 10.7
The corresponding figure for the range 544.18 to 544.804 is 11.1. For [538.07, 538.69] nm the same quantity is 10.9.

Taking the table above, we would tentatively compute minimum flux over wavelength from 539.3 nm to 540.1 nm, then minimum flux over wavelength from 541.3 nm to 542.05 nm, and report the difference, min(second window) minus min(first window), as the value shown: 1.26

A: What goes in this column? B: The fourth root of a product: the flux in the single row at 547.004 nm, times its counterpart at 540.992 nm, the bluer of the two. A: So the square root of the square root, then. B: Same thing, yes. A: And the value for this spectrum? 3.27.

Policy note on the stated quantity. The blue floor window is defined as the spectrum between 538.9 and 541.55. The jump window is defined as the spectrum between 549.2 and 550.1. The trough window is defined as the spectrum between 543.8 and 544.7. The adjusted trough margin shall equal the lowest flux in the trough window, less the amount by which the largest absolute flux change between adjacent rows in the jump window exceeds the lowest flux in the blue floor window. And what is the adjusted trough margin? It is 17.5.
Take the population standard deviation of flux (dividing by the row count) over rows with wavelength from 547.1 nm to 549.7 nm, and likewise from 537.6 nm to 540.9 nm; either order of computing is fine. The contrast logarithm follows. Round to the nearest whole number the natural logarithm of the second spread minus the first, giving -5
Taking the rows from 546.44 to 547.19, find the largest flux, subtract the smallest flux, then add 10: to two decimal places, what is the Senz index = 13.07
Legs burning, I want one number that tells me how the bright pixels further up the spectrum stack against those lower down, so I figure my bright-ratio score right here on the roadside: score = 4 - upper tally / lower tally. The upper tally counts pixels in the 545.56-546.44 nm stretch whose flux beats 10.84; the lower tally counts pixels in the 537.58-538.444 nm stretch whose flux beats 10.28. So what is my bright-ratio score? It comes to 3.83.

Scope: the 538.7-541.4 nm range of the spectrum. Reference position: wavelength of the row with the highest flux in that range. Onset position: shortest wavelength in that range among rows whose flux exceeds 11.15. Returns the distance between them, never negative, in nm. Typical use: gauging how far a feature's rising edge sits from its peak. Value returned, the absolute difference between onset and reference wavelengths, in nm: 0.00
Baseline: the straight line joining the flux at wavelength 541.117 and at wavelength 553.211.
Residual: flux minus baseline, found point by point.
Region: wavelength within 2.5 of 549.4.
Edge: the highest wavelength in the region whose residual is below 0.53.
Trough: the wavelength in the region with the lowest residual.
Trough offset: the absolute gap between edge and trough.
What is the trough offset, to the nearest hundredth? 0.38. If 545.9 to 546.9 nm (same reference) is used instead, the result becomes 0.25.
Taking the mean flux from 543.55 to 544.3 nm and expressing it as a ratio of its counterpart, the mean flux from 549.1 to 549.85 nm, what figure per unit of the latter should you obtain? 1.08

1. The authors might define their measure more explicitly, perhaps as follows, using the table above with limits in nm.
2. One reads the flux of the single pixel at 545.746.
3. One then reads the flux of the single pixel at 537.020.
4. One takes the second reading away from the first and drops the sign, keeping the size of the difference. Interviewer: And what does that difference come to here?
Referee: 1.5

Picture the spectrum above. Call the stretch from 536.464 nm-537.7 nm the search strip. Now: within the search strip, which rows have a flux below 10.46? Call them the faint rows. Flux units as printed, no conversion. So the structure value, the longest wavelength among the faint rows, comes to 537.391 nm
